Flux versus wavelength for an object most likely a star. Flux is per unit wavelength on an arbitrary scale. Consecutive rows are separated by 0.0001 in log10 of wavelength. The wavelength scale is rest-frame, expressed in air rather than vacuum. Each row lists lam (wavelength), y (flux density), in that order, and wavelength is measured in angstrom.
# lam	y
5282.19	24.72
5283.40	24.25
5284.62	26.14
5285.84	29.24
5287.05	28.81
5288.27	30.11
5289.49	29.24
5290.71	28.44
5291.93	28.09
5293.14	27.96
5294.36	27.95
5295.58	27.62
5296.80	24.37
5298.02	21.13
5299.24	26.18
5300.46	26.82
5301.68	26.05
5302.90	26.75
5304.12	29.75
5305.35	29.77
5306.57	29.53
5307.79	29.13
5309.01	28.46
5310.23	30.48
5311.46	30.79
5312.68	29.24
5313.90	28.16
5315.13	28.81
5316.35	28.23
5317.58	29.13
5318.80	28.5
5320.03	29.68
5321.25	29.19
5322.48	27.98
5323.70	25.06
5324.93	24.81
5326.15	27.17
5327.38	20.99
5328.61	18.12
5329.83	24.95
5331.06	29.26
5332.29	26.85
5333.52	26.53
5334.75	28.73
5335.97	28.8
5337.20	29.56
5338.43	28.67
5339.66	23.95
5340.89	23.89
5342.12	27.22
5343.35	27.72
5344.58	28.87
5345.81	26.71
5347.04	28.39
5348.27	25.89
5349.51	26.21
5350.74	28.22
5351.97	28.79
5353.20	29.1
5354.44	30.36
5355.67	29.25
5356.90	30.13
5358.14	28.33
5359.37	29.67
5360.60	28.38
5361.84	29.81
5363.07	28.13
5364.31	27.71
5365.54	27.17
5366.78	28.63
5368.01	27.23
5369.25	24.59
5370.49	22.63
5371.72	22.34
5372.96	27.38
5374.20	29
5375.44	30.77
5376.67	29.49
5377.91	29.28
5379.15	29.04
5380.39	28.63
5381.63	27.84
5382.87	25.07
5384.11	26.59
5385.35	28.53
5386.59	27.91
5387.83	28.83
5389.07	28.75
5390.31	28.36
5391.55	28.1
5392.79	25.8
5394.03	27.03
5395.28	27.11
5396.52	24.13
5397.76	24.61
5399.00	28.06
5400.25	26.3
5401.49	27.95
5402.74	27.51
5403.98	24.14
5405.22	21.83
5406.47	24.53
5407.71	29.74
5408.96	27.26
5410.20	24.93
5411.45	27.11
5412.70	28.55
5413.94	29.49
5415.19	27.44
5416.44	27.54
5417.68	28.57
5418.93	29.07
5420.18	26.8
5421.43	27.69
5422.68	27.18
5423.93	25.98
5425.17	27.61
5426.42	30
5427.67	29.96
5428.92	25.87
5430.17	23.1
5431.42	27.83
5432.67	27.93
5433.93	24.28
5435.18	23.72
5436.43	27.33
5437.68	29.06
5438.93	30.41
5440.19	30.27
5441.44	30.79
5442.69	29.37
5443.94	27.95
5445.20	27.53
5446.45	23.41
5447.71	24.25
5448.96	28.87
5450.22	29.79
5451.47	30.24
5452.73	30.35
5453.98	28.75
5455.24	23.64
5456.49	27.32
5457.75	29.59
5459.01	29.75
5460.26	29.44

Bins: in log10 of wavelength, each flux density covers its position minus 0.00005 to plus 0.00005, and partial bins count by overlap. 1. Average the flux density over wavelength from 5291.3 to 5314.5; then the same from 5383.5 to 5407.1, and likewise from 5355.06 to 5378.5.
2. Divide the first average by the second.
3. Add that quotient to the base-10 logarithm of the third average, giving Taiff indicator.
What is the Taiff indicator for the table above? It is 2.49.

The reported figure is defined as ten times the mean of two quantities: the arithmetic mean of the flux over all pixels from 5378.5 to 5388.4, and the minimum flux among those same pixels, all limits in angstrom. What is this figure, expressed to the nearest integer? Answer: 264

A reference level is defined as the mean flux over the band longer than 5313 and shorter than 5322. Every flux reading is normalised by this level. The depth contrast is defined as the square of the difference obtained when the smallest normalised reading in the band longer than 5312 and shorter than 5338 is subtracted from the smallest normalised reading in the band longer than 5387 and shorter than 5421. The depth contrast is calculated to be 0.0166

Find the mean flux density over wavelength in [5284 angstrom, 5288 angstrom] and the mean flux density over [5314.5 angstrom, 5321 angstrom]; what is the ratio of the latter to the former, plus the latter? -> 29.9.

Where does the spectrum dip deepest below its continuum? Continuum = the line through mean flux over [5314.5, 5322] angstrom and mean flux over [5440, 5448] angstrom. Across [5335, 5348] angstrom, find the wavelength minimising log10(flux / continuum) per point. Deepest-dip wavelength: 5340.89 angstrom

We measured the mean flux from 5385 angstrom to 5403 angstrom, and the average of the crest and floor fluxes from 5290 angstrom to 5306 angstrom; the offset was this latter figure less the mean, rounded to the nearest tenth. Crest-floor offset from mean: -1.8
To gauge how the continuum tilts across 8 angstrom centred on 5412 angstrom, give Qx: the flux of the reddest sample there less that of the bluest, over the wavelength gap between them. 0.0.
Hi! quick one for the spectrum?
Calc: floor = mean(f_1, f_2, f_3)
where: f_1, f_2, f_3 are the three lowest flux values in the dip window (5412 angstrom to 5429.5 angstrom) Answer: 26.2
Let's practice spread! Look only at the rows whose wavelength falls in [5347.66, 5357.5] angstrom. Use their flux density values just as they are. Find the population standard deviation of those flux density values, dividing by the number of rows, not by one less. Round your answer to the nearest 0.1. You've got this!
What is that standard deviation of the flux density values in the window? 1.6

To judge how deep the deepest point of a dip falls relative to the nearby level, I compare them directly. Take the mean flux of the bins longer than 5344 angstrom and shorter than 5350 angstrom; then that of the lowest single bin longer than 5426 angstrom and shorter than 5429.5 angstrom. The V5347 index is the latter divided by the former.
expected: 0.951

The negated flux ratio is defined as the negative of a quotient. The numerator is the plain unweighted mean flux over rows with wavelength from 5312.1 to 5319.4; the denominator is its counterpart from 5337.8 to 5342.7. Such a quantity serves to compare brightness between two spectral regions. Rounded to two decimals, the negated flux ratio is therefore -1.11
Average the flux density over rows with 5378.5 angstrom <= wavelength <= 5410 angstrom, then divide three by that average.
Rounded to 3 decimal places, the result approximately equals 0.111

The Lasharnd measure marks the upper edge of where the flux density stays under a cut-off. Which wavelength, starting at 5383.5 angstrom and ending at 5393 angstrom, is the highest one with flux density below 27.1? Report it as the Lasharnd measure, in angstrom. 5392.79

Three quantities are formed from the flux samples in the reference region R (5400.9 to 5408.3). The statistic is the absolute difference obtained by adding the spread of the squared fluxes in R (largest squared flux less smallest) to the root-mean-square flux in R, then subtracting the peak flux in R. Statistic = 404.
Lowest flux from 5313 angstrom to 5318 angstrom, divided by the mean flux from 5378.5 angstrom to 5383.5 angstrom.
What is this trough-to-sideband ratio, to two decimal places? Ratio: 1.02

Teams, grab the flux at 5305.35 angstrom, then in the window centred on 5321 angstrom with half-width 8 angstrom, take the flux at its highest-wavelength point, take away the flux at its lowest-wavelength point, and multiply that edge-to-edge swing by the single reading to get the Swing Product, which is -299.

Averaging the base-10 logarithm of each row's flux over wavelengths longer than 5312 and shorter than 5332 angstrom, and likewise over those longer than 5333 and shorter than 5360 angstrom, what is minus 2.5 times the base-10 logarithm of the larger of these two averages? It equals -0.400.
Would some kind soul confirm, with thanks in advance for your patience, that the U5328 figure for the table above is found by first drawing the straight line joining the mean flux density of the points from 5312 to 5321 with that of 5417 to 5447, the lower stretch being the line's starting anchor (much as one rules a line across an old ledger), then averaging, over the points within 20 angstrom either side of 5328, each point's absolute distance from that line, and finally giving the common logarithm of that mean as 0.27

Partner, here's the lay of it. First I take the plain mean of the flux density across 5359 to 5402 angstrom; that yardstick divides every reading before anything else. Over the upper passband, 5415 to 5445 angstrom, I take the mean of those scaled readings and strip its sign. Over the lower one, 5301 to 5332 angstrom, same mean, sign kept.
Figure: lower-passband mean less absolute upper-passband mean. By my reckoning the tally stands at -0.01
